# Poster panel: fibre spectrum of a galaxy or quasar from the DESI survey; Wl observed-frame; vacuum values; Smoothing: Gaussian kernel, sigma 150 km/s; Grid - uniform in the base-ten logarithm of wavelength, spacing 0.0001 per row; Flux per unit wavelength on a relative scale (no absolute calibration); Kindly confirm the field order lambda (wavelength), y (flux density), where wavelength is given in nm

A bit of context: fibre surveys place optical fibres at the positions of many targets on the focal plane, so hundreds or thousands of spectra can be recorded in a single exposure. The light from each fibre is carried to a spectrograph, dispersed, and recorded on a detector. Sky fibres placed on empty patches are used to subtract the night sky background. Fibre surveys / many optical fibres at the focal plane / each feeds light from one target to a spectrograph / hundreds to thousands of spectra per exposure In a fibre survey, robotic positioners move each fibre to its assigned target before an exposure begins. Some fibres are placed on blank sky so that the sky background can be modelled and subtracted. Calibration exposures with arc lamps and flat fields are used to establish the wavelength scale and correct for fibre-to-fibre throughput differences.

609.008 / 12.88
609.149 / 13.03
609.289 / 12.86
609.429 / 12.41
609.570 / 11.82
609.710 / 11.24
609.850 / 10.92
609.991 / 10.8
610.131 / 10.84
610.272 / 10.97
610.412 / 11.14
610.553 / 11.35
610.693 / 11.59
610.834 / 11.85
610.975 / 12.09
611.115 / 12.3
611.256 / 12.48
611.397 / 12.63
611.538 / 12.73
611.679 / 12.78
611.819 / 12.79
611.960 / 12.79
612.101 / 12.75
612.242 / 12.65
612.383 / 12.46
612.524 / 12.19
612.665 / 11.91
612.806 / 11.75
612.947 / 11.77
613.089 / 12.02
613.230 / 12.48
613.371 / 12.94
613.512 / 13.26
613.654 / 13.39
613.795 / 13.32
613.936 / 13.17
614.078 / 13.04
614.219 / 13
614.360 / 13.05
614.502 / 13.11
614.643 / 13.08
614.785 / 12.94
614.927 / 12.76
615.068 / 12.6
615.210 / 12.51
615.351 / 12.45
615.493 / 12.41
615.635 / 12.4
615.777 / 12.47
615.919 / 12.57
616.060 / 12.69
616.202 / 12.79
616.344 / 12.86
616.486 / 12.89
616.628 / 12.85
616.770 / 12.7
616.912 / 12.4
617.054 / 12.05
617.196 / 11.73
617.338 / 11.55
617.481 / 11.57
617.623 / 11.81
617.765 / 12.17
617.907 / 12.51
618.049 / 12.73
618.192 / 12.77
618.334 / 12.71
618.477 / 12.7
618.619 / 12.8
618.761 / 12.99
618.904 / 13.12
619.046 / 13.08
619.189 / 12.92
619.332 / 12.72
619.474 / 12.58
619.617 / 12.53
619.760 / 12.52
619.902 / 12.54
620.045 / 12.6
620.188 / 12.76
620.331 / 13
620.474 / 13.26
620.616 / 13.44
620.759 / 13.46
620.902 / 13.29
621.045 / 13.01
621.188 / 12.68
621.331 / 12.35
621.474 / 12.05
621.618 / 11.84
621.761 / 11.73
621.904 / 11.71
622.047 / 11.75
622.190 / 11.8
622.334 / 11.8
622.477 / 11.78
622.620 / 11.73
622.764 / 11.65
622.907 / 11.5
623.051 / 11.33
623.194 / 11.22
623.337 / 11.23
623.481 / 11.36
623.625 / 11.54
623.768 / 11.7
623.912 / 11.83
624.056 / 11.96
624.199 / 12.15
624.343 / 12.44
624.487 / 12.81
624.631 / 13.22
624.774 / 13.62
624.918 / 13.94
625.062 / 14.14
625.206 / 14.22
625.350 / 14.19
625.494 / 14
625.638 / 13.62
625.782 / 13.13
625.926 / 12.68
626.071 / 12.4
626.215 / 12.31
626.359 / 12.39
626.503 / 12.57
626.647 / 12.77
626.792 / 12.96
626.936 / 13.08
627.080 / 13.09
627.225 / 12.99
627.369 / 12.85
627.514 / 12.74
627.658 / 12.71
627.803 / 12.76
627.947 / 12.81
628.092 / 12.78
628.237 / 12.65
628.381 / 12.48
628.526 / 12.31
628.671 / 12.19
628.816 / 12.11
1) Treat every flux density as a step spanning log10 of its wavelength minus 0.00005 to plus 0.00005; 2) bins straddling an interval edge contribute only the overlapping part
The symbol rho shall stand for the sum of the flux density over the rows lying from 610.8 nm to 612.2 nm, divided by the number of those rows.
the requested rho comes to 12.52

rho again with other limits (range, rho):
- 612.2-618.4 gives 12.56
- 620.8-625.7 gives 12.39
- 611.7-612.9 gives 12.41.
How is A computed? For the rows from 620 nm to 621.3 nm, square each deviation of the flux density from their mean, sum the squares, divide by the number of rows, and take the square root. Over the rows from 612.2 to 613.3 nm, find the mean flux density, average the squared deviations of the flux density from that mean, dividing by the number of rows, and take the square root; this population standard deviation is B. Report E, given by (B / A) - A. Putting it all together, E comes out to 0.74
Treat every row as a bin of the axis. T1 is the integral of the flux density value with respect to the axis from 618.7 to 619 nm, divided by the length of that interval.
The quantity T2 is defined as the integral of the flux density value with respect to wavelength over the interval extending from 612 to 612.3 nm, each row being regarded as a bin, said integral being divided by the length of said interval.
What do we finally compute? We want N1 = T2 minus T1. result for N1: -0.4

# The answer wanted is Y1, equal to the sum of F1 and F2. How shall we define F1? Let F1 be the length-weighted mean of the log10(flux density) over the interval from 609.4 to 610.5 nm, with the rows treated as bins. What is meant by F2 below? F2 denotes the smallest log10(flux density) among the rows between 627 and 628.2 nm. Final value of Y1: 2.15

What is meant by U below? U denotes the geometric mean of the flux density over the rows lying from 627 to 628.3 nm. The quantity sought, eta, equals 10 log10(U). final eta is 11.1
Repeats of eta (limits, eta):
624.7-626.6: 11.2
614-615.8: 11.1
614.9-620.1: 11.0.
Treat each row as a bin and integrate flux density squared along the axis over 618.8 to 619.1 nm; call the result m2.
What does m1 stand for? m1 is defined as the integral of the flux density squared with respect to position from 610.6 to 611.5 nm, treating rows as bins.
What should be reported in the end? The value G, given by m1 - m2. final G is 82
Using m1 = 133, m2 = 51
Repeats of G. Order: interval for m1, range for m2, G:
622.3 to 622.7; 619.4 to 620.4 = -105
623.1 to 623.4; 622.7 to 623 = -2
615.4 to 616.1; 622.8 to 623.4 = 32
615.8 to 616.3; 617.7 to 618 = 34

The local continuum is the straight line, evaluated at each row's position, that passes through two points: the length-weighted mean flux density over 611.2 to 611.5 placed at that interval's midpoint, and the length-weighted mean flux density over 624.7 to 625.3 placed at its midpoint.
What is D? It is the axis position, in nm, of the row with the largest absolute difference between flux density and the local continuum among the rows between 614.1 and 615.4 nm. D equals 615.351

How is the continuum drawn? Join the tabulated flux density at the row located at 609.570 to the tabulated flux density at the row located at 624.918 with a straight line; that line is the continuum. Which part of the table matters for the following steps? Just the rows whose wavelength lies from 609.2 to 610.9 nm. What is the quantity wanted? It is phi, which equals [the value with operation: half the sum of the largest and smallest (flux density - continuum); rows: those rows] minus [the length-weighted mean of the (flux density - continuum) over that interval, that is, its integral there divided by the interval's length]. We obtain 0.39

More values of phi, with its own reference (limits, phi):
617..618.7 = -0.09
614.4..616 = 0.10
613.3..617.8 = -0.17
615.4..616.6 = 0.00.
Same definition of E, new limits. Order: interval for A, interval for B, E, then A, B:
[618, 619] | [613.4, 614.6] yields 0.75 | 0.15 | 0.13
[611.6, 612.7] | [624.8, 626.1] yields 1.79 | 0.31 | 0.65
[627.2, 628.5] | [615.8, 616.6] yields 0.76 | 0.13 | 0.12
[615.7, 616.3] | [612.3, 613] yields 2.13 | 0.12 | 0.27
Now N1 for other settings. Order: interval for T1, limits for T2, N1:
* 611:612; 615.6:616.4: 0.0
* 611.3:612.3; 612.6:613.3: -0.7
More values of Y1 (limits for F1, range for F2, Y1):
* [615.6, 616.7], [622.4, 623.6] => 2.15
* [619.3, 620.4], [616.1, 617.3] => 2.17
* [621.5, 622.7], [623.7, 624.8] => 2.14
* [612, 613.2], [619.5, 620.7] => 2.18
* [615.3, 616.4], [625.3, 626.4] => 2.19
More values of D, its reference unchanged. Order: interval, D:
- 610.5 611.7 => 610.553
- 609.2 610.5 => 609.991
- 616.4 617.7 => 617.338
